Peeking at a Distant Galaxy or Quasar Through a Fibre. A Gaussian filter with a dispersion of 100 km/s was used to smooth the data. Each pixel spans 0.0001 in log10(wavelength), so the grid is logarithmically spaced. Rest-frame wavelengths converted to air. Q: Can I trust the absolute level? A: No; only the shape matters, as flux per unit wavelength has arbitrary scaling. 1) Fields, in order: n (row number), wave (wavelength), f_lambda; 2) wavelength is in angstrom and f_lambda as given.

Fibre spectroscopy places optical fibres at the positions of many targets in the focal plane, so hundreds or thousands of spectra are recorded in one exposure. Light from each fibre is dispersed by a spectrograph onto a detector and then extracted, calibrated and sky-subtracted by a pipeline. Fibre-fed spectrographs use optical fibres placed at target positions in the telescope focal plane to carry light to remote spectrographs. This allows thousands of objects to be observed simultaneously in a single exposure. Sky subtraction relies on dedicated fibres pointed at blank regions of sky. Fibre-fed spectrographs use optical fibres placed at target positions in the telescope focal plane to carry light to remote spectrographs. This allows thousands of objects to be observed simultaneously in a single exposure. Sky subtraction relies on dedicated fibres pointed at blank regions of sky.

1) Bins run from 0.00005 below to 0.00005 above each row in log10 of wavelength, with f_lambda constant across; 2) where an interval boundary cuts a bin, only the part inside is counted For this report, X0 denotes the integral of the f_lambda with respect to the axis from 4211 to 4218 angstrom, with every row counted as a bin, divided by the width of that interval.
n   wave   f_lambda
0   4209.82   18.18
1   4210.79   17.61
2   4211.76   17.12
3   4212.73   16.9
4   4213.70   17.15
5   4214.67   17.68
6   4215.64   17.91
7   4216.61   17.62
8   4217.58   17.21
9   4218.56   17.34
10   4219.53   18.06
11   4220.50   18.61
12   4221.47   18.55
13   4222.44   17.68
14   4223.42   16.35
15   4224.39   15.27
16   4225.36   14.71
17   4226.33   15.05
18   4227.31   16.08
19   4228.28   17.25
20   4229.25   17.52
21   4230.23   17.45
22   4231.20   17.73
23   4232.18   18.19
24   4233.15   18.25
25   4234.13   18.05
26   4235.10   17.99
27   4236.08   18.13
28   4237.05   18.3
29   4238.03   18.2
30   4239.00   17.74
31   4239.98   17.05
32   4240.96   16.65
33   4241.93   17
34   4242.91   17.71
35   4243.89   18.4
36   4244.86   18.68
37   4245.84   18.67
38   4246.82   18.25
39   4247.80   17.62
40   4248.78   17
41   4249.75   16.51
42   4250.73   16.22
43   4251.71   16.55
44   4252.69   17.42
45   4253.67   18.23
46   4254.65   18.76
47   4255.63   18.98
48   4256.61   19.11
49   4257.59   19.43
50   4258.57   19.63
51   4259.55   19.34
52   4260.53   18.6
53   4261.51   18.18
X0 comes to 17.39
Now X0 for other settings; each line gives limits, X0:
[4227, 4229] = 16.88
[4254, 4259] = 19.15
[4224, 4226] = 15.03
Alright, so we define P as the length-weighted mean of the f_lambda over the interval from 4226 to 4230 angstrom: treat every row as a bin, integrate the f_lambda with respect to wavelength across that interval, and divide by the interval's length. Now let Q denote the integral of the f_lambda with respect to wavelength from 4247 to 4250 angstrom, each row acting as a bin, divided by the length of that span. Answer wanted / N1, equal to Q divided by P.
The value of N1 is 1.04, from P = 16.57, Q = 17.2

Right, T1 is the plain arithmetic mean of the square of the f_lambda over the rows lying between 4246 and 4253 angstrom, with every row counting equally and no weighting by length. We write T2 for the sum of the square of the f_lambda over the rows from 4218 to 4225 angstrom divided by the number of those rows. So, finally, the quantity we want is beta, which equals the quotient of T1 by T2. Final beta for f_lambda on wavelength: 0.96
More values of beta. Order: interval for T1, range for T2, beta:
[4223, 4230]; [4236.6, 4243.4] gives 0.84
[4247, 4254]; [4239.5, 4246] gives 0.93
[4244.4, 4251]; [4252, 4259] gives 0.87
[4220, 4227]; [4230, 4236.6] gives 0.86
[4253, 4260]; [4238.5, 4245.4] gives 1.17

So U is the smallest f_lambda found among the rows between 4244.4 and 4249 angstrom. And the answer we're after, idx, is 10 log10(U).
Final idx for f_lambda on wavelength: 12.30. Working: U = 17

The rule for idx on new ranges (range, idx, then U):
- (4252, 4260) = 12.41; 17.42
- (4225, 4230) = 11.68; 14.71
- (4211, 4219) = 12.28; 16.9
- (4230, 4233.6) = 12.42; 17.45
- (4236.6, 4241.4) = 12.21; 16.65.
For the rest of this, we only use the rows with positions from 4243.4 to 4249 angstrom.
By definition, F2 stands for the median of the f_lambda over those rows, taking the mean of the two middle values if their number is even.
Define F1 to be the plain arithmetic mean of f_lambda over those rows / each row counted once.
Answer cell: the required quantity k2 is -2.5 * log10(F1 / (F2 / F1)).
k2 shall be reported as -3.131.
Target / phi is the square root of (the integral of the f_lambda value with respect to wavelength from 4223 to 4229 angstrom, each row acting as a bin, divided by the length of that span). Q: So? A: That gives 3.98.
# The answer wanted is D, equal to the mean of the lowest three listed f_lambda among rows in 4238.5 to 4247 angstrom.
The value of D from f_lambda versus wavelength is 16.9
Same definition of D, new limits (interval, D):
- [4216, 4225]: 16.3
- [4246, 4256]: 16.4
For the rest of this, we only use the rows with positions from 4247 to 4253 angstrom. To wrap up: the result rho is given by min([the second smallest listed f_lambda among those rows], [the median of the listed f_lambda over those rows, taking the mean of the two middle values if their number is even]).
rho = 16.5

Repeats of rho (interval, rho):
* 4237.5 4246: 17.0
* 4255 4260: 19.1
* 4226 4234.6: 16.1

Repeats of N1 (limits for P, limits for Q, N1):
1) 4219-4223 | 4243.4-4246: 1.02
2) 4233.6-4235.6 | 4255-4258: 1.06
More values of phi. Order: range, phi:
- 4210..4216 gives 4.17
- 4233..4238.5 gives 4.26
